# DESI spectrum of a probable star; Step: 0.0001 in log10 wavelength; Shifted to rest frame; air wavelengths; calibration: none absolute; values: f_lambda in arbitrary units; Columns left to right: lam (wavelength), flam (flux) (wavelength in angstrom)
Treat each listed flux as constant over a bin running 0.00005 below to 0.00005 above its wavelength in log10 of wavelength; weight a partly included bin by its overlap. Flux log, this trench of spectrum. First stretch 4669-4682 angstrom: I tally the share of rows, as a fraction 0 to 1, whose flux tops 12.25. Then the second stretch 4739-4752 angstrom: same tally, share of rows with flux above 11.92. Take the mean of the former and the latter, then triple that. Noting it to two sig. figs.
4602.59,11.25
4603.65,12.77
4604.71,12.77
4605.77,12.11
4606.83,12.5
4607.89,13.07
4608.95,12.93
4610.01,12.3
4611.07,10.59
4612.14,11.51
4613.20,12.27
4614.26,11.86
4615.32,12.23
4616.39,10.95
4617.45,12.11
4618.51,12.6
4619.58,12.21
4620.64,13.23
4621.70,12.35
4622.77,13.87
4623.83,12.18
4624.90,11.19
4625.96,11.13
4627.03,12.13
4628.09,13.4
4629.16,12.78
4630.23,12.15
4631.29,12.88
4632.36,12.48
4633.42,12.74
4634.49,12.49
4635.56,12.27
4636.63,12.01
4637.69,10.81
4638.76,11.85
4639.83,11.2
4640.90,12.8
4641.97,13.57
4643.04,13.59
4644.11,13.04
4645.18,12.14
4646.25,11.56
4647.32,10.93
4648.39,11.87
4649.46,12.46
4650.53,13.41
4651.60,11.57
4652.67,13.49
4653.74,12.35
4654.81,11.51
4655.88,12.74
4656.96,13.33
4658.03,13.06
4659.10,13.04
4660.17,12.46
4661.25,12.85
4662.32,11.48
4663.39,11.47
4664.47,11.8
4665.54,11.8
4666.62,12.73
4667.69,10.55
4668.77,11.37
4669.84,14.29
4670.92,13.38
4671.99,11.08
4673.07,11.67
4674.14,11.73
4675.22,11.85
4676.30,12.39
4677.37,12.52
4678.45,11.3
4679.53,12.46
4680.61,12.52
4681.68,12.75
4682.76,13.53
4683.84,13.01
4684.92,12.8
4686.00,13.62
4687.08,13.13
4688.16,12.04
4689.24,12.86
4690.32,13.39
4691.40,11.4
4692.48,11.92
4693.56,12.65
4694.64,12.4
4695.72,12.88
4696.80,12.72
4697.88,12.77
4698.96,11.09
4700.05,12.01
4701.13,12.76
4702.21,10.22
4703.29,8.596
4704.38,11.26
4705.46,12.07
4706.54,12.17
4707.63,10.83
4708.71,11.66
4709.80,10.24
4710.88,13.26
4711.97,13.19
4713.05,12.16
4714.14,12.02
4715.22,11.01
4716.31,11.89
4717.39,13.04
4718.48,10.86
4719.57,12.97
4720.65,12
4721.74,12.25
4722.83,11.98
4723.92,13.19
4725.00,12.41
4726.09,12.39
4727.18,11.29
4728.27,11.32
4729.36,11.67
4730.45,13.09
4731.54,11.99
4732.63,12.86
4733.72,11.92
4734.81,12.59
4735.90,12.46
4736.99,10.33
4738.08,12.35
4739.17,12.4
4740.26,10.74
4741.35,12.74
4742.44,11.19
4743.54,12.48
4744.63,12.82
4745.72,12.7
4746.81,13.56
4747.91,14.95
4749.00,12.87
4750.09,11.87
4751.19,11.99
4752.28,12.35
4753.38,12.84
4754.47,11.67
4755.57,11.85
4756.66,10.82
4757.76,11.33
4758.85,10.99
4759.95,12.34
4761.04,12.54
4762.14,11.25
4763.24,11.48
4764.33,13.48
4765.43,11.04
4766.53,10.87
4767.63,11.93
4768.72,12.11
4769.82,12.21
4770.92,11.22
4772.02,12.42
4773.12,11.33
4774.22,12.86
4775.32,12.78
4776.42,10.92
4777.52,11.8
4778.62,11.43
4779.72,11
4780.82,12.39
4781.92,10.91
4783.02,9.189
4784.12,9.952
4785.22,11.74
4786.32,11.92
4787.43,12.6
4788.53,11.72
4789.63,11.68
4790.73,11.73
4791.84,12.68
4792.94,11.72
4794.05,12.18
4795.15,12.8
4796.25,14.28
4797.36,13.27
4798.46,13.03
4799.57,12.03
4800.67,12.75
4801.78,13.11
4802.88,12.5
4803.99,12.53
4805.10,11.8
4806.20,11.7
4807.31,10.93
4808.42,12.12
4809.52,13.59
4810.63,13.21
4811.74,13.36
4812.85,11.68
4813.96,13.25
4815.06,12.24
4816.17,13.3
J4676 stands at 2.0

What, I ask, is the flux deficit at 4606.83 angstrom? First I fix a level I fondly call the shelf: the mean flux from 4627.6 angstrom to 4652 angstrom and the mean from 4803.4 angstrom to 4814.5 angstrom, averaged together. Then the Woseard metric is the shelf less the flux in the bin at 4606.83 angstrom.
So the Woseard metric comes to -0.12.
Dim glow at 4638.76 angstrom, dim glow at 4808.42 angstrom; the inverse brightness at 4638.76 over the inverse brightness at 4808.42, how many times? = 1.02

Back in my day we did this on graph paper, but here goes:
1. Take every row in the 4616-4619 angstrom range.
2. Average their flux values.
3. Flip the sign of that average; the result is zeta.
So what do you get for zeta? -11.9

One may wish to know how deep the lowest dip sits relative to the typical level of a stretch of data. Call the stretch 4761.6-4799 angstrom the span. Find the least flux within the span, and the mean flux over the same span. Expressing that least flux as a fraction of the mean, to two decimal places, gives 0.77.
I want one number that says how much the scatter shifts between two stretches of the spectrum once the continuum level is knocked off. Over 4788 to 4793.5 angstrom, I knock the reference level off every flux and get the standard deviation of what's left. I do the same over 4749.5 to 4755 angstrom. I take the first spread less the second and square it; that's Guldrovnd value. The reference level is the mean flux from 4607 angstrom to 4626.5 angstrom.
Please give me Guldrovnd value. 0.001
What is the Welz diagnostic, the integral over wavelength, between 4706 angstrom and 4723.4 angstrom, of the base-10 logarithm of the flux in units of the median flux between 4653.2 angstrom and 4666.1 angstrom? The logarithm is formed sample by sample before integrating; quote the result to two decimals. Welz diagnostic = -0.29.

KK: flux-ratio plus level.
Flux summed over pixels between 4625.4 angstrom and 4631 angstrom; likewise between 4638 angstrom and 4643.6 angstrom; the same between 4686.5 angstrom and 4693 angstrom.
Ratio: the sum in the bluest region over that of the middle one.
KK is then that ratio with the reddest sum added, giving 76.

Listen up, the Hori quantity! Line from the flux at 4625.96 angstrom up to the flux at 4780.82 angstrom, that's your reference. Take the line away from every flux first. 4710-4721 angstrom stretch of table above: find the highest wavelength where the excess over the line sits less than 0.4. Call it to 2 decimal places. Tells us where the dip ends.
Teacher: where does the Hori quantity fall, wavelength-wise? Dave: 4720.65 angstrom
